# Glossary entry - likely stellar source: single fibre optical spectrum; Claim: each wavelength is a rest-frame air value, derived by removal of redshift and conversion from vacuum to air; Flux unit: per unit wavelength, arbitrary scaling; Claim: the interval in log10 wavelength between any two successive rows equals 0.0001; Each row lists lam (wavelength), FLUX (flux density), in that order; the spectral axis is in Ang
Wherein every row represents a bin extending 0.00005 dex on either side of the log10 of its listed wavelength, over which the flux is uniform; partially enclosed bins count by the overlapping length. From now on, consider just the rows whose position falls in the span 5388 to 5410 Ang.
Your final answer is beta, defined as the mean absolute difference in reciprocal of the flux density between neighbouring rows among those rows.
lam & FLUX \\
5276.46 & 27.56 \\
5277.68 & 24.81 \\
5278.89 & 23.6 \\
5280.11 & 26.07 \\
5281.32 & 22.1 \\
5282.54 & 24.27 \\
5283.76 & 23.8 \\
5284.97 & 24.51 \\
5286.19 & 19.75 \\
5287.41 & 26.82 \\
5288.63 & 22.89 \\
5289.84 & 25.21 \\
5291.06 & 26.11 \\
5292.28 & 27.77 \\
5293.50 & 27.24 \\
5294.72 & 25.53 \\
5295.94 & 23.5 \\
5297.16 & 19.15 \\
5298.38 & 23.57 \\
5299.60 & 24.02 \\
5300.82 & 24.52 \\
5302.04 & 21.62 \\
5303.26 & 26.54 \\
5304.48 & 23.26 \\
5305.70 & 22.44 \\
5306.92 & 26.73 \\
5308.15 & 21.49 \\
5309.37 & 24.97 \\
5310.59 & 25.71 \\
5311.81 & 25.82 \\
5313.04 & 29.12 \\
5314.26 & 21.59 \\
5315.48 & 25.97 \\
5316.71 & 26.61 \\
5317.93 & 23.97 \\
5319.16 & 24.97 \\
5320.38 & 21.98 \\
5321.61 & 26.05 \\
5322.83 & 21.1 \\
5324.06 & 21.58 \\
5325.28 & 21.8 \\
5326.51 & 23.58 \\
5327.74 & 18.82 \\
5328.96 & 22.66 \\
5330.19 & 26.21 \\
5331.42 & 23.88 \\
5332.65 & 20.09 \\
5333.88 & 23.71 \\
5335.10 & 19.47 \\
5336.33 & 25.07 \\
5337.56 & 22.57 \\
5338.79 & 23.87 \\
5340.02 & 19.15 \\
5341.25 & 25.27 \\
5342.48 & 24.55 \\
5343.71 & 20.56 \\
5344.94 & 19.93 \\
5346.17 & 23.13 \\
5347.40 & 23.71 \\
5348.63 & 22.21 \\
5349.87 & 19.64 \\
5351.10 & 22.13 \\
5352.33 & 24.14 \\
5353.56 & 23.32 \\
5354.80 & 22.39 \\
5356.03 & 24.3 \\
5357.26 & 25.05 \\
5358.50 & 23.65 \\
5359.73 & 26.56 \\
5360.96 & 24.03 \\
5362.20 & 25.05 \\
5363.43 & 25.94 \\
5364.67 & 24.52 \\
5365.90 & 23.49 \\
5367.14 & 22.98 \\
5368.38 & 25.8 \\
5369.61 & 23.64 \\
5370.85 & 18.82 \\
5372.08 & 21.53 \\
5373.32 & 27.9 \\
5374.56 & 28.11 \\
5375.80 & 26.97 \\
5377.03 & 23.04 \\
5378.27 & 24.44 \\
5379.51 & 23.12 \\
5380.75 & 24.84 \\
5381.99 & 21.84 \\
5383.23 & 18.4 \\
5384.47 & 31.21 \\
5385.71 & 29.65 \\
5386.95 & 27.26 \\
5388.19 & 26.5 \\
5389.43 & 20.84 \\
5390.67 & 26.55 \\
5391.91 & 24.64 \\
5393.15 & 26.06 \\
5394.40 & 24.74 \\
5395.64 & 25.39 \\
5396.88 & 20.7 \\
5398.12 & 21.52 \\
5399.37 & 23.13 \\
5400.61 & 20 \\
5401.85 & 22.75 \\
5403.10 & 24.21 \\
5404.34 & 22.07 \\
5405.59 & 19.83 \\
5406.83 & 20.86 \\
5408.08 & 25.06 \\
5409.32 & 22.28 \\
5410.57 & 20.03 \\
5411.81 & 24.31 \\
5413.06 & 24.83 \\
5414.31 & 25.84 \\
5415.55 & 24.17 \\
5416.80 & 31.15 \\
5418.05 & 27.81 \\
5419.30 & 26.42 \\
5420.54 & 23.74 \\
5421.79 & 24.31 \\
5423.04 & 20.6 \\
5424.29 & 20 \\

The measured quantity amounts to 0.0049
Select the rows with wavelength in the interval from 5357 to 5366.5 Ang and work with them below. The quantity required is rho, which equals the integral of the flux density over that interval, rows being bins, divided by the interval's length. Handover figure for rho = 24.8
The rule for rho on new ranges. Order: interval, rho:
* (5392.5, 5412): 22.7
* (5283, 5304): 24.3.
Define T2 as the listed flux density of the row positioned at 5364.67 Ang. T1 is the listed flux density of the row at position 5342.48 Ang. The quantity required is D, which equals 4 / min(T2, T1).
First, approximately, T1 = 24.55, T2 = 24.52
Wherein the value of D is 0.163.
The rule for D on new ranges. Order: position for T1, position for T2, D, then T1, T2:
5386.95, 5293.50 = 0.147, 27.26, 27.24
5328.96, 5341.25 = 0.177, 22.66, 25.27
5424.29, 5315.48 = 0.200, 20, 25.97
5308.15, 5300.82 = 0.186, 21.49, 24.52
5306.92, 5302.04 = 0.185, 26.73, 21.62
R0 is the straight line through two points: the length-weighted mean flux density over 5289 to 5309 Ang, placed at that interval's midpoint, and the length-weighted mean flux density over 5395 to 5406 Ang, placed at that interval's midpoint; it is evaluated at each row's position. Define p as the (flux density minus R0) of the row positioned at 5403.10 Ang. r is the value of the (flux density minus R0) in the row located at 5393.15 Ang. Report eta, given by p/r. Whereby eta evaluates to 0.6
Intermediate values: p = 2.0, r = 3.7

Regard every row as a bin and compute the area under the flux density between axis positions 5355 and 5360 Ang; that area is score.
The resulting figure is 123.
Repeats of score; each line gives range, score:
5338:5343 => 116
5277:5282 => 121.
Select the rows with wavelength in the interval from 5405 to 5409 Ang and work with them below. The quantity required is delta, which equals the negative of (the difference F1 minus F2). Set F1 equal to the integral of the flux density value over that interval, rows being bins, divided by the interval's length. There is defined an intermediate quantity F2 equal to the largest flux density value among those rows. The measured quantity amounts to 3.1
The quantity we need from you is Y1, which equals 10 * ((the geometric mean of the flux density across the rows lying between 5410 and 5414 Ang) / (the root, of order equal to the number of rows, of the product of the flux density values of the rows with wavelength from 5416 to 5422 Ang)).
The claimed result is 8.6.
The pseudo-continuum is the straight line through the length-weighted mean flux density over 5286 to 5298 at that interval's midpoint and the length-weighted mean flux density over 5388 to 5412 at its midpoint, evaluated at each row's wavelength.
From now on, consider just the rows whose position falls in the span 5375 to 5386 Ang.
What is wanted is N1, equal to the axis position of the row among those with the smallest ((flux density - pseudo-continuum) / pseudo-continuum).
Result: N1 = 5383.23 Ang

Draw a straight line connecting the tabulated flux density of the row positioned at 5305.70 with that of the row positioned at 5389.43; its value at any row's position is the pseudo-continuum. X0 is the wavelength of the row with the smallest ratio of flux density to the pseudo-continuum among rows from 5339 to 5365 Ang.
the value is 5340.02 Ang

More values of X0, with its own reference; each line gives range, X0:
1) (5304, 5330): 5327.74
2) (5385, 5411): 5405.59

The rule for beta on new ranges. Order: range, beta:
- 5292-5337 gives 0.0054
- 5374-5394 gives 0.0056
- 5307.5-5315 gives 0.0048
